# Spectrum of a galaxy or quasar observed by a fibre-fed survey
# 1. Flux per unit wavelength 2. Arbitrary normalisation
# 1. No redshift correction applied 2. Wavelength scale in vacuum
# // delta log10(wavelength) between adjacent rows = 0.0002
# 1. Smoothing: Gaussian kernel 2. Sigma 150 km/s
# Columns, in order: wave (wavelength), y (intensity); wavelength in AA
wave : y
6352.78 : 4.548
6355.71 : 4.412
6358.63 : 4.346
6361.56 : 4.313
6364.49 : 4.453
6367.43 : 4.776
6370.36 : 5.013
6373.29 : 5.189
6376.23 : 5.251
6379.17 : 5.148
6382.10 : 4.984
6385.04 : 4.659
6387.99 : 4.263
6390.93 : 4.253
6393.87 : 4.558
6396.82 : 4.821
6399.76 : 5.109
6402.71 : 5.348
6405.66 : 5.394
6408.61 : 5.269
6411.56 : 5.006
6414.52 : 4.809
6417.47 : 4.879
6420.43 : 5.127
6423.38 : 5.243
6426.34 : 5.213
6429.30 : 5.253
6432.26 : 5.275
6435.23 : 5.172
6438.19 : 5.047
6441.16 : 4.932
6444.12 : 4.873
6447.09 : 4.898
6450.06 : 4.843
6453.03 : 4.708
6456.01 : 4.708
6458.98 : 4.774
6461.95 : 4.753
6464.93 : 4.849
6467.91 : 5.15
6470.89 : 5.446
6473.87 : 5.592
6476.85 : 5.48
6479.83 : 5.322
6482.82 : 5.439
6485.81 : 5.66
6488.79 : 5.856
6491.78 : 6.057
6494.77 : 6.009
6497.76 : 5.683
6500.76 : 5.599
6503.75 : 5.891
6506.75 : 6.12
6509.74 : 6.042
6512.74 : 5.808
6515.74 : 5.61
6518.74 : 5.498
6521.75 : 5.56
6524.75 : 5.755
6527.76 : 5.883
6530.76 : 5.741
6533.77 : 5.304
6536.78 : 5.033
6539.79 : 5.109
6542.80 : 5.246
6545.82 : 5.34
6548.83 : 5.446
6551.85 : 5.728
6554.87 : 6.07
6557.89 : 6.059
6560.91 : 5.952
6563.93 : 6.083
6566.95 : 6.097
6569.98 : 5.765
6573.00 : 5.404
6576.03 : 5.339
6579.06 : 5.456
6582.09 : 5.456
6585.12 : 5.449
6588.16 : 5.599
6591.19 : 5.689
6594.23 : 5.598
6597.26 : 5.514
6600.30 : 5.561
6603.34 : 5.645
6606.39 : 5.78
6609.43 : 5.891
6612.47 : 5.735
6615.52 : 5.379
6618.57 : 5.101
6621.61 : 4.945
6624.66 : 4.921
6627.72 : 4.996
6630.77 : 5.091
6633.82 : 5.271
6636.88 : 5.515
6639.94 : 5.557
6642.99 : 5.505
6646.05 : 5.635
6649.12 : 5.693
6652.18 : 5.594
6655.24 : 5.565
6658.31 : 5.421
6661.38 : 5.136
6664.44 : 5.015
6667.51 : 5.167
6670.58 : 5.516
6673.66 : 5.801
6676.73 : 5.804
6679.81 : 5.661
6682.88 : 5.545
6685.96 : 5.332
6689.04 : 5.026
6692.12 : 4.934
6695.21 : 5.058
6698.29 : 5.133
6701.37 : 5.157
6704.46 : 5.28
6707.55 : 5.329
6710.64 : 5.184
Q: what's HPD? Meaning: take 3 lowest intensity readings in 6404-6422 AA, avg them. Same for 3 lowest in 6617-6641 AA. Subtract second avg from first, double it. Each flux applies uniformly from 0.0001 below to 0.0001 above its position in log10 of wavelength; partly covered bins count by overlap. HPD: -0.1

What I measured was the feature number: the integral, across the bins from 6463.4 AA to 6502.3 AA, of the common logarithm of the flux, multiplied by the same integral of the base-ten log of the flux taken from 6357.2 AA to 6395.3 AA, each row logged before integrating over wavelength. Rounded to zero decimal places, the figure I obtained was 740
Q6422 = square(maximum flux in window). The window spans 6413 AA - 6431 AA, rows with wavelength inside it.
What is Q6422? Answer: 28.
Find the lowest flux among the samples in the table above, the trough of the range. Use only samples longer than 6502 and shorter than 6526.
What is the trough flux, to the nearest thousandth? 5.498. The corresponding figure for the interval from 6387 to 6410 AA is 4.253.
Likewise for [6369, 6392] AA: 4.253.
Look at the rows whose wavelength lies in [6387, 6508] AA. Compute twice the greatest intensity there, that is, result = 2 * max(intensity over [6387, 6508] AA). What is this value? 12.2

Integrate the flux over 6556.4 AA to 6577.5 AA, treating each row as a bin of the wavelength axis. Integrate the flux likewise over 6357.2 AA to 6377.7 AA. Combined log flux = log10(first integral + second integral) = 2.34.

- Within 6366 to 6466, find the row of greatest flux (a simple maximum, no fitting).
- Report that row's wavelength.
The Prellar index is 6405.66 AA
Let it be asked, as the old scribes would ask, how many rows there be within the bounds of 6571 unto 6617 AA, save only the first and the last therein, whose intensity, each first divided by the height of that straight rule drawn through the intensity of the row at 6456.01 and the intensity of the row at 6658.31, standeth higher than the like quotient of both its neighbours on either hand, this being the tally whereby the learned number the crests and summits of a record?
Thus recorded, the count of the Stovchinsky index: 3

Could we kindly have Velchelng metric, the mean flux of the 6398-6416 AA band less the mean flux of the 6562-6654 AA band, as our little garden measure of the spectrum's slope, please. -0.4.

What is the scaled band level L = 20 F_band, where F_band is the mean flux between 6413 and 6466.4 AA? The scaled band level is 99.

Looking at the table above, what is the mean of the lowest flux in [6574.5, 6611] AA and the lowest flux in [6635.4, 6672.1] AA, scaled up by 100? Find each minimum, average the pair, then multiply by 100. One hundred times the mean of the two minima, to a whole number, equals 518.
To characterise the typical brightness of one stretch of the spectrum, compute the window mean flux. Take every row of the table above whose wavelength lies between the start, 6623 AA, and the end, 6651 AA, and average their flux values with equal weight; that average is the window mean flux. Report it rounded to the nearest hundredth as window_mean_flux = 5.35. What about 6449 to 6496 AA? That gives 5.29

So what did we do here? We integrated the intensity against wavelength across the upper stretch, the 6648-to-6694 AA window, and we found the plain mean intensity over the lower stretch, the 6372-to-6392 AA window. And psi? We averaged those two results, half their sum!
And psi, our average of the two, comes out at 127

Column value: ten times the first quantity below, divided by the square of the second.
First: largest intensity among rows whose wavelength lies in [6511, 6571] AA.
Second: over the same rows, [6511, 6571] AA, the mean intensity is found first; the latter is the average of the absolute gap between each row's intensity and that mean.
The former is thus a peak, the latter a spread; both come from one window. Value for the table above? 810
